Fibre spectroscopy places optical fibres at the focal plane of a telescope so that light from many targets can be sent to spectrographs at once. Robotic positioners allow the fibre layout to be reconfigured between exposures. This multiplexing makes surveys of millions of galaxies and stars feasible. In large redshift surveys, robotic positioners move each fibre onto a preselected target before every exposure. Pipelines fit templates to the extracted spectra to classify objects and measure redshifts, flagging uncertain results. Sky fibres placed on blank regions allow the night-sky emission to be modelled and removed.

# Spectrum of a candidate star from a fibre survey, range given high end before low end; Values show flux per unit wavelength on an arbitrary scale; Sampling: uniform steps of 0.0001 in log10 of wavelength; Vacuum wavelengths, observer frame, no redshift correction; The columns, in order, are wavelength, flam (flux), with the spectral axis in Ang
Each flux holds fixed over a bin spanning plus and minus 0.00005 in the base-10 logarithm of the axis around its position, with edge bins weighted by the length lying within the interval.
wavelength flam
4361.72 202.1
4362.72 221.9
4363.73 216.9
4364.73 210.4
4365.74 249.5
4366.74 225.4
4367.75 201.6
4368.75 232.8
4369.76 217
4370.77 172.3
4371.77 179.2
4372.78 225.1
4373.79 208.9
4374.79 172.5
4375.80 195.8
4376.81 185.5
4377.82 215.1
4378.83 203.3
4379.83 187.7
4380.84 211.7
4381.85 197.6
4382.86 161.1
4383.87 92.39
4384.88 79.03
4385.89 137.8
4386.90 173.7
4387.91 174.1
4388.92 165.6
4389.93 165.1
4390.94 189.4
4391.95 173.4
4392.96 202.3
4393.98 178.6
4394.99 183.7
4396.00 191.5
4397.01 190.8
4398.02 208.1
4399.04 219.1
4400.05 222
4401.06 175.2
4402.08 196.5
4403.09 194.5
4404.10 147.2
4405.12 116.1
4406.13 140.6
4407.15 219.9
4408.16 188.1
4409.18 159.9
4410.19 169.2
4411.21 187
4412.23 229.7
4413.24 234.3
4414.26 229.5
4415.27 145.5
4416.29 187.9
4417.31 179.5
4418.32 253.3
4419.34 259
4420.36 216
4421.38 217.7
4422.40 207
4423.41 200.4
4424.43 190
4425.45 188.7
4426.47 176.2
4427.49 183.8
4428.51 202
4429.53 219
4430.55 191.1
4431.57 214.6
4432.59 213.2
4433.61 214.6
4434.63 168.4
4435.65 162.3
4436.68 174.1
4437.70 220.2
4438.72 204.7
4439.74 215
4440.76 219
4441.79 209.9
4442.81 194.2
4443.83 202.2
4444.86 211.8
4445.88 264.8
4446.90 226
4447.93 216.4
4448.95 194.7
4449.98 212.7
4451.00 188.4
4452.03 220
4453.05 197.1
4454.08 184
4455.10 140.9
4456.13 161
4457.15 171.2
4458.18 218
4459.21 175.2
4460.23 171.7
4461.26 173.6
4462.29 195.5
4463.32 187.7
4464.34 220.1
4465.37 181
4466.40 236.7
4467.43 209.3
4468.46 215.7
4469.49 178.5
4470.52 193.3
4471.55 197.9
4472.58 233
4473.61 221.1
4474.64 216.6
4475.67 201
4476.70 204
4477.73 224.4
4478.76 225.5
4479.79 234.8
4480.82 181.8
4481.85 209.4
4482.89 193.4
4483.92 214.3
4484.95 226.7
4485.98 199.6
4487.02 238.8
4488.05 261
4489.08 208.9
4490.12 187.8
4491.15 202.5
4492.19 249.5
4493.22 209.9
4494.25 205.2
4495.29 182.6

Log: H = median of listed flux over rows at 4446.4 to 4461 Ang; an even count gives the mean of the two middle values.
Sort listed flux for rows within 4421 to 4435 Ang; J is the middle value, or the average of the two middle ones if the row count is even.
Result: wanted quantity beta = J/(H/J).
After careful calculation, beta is 211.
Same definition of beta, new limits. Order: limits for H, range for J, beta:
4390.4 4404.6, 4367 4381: 214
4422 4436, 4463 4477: 218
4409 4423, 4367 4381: 194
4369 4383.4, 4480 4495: 222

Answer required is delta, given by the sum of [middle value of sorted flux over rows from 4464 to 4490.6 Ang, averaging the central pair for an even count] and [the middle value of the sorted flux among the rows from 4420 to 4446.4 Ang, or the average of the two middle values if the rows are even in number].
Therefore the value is 418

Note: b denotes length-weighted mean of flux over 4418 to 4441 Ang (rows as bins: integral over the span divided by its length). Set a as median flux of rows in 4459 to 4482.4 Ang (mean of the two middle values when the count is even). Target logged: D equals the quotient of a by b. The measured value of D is 0.999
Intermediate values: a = 204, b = 204.2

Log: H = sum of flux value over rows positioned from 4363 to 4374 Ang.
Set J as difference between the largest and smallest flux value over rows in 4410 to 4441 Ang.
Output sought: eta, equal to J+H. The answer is 2453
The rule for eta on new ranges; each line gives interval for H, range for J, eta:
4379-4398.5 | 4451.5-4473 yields 3359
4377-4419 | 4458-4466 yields 7525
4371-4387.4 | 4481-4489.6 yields 2894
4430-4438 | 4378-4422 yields 1738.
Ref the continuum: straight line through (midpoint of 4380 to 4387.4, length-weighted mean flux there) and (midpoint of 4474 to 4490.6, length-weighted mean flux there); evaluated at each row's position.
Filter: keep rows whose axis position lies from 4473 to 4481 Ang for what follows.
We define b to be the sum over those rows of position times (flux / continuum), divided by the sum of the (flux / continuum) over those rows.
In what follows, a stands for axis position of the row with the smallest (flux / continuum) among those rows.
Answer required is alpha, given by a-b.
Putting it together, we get 3.6 Ang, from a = 4480.82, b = 4477.2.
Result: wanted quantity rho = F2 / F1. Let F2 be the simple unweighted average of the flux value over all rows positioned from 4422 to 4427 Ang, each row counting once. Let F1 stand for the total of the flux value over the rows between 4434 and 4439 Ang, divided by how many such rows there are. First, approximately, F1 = 186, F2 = 192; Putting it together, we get 1.04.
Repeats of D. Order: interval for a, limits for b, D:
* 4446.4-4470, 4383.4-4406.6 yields 1.142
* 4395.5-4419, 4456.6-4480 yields 0.939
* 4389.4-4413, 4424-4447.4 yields 0.927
